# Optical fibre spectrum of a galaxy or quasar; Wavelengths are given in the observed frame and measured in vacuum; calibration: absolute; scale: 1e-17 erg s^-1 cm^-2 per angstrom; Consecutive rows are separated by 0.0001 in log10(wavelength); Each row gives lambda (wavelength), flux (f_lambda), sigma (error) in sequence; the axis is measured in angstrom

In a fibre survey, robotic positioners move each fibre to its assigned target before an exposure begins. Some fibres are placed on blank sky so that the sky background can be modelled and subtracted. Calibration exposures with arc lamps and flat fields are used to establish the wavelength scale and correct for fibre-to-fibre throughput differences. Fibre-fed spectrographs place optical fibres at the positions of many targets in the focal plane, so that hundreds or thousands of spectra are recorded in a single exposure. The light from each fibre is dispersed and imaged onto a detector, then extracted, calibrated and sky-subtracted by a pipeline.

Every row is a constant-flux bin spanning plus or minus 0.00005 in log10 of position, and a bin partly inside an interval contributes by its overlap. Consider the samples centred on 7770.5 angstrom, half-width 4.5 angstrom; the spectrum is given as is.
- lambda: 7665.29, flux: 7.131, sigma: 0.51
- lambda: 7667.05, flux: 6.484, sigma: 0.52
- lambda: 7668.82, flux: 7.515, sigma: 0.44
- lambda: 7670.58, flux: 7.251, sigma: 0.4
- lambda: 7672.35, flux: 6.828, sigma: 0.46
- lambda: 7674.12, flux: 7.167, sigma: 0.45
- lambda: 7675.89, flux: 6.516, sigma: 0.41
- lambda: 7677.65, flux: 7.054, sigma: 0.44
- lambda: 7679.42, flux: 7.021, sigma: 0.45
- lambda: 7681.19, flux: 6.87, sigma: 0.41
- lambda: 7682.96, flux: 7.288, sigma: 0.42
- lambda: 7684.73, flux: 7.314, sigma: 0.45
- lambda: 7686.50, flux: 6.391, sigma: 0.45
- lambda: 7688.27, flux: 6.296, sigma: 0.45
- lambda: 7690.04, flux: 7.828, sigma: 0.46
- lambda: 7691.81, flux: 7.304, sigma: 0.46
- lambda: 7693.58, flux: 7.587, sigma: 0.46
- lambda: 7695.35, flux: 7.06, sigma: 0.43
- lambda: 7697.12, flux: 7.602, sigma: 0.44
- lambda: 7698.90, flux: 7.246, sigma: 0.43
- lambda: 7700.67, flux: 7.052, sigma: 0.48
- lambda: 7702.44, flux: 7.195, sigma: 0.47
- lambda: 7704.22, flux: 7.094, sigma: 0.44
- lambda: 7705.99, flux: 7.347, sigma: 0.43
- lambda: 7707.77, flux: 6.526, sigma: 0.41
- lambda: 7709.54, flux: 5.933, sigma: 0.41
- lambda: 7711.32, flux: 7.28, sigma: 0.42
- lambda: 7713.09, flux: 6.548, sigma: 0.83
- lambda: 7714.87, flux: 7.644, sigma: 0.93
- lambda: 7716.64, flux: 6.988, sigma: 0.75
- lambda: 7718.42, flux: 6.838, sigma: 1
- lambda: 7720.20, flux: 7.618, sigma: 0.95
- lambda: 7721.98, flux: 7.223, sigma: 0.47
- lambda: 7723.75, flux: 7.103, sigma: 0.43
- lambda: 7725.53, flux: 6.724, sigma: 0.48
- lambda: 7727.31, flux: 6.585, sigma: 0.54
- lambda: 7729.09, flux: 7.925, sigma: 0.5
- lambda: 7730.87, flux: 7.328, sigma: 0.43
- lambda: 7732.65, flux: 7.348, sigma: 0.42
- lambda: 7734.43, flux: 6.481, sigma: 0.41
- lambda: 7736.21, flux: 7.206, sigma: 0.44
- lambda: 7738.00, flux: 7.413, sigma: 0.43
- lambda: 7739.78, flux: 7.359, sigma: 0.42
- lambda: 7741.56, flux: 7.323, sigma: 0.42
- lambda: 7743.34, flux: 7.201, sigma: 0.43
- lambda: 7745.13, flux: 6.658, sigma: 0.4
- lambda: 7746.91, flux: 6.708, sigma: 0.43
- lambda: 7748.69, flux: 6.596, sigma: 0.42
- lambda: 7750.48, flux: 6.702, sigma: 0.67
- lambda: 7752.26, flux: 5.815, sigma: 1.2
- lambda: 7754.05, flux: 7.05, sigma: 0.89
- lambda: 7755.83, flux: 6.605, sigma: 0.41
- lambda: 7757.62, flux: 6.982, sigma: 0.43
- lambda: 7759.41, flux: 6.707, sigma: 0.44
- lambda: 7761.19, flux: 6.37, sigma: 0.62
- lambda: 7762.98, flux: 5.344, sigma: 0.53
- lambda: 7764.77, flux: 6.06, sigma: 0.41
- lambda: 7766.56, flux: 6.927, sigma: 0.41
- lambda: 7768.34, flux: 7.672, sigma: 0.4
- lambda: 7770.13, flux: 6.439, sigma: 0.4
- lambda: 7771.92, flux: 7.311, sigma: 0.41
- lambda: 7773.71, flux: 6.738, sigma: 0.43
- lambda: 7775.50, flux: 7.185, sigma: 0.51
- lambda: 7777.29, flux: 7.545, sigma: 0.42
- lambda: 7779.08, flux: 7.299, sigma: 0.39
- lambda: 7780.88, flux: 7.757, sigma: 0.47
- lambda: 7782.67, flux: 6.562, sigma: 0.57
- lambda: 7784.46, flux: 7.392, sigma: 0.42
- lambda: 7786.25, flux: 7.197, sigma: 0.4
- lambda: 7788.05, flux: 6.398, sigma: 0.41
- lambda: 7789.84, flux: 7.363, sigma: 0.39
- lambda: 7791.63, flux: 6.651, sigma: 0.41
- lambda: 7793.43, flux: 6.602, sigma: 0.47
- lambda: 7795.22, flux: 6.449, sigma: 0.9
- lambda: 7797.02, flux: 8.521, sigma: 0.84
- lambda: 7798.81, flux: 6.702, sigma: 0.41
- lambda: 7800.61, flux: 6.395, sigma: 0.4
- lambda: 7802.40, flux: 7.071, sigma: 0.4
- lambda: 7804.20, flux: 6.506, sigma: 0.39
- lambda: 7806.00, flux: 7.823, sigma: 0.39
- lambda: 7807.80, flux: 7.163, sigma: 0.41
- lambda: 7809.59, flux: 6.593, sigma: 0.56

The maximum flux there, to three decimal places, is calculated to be 7.672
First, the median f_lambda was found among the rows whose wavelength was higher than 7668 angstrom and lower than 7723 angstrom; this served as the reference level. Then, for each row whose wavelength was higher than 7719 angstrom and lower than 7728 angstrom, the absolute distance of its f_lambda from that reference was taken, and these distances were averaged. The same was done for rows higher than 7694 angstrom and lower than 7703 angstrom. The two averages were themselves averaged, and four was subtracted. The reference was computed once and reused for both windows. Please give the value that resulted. -3.76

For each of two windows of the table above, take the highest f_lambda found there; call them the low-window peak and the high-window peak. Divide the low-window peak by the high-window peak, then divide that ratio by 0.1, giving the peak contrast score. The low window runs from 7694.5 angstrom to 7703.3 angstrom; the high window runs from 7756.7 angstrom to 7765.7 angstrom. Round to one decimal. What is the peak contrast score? 10.9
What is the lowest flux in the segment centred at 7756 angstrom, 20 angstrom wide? 5.344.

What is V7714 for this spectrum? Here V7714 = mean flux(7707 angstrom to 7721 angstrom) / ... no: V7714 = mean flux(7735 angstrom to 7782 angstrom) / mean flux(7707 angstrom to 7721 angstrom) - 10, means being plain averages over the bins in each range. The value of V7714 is -9.01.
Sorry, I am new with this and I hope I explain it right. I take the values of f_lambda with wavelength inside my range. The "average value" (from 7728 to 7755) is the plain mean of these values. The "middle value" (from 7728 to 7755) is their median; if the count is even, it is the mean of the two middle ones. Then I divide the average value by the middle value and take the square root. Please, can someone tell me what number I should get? 0.99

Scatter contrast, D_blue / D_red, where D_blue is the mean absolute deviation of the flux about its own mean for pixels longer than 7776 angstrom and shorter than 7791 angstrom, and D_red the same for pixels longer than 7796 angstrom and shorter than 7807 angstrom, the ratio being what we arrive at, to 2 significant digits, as 0.53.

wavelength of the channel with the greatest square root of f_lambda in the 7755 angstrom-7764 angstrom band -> 7757.62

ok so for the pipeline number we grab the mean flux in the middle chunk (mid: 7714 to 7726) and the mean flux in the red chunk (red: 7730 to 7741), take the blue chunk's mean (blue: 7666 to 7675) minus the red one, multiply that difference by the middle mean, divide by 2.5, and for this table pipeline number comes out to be -0.4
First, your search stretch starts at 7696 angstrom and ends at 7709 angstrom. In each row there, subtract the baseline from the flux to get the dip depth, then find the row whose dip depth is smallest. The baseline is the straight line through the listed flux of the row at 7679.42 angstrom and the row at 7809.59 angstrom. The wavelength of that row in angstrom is 7707.77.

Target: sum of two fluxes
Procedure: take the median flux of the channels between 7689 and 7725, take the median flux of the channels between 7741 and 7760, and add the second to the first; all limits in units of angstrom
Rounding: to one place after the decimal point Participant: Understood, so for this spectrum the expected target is 13.9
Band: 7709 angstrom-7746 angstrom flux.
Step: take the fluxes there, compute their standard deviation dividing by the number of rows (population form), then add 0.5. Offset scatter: 0.96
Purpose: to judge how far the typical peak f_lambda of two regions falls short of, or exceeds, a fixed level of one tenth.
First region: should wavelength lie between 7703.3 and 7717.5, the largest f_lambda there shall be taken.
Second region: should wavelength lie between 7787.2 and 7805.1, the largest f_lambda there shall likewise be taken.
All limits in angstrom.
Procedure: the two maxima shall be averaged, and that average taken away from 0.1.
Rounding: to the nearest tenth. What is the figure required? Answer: -8.0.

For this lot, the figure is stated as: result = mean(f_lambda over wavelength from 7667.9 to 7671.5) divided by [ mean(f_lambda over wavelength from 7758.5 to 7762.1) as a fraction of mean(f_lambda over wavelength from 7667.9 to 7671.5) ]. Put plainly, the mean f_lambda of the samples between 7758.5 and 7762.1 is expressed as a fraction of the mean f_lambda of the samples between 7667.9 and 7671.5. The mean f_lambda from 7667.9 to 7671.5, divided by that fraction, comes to 8.3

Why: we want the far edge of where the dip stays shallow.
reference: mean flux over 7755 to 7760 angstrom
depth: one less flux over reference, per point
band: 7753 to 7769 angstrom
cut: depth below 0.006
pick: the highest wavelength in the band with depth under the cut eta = 7768.34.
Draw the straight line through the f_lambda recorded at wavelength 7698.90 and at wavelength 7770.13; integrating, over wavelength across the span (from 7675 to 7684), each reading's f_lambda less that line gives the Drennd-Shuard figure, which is -5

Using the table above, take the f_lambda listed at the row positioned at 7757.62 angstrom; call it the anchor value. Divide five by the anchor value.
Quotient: 0.72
